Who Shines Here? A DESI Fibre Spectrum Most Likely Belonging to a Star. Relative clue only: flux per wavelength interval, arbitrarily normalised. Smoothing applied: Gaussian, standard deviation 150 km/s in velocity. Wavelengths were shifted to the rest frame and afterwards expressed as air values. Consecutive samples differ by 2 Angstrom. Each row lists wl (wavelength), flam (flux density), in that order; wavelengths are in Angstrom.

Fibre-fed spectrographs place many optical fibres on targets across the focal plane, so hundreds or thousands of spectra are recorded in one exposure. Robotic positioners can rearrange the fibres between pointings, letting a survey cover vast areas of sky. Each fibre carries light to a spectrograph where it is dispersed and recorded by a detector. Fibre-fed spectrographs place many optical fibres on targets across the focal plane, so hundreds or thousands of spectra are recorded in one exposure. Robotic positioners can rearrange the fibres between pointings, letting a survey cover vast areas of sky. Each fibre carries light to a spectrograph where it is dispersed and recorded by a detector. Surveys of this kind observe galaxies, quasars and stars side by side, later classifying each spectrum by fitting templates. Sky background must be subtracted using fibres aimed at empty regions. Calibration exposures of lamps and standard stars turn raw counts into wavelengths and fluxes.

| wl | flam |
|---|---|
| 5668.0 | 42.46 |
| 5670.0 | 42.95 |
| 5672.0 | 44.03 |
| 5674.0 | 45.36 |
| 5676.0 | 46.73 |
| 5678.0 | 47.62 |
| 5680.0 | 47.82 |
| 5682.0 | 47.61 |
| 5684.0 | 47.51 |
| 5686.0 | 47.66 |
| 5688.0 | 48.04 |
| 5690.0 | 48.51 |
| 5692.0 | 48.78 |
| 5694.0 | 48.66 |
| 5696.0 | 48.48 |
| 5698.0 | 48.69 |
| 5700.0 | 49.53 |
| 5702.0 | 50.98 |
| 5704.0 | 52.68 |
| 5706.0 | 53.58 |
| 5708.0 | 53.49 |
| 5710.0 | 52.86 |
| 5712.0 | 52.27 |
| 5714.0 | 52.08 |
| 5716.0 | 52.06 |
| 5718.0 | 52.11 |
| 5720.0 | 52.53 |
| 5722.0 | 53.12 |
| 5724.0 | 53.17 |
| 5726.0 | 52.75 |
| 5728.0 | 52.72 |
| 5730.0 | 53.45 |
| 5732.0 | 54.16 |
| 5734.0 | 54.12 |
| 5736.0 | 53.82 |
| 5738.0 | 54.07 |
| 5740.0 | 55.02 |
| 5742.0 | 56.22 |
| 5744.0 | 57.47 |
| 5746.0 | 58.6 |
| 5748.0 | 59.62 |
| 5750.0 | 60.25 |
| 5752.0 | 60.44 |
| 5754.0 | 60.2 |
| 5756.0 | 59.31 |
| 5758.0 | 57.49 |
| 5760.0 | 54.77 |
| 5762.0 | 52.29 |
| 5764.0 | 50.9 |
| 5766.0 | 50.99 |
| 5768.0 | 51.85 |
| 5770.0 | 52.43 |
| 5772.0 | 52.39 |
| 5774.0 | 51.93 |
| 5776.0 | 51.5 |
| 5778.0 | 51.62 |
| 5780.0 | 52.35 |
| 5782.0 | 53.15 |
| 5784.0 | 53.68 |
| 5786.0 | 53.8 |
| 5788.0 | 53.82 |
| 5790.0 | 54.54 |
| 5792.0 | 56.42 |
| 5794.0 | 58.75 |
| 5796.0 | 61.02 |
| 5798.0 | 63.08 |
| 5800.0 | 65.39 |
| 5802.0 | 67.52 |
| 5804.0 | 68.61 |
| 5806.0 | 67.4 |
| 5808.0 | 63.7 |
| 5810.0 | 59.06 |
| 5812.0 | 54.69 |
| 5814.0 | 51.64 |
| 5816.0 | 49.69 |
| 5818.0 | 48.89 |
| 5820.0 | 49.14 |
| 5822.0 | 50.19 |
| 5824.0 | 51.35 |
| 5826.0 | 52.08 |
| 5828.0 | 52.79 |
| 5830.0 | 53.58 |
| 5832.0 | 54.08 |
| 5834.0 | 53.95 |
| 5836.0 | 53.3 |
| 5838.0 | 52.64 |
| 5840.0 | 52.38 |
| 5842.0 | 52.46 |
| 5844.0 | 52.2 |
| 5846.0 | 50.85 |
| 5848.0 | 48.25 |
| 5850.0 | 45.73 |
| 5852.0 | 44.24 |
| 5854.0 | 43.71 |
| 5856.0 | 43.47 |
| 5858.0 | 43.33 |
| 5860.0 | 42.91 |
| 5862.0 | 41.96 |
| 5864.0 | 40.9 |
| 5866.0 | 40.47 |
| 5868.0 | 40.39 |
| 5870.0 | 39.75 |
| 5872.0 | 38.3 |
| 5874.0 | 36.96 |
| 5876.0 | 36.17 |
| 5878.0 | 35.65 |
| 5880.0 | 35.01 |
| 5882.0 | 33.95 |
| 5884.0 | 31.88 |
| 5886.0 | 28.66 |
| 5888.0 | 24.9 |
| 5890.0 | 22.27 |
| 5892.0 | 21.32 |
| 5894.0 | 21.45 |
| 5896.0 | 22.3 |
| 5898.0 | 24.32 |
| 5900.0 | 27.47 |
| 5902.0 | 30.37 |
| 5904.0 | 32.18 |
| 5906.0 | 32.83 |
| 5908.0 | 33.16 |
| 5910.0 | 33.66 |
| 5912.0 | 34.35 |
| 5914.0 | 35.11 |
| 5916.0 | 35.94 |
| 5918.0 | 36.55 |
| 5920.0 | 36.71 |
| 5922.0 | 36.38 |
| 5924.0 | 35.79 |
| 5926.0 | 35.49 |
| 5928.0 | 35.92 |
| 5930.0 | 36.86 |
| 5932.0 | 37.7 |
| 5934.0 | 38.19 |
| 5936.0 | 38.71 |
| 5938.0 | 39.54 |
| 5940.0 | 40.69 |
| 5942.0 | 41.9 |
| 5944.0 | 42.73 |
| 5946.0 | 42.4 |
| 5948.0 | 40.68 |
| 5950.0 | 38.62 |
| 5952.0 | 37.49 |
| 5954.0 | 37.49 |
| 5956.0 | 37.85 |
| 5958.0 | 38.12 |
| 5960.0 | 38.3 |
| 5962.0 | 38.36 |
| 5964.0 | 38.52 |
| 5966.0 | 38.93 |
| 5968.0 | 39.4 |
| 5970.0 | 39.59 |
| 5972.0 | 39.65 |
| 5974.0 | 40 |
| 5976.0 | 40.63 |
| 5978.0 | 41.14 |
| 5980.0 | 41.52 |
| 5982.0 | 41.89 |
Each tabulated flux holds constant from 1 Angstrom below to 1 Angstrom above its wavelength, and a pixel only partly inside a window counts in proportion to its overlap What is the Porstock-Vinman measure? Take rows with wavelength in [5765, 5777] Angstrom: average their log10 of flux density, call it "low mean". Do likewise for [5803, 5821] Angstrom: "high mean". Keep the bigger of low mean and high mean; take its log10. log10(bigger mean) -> 0.244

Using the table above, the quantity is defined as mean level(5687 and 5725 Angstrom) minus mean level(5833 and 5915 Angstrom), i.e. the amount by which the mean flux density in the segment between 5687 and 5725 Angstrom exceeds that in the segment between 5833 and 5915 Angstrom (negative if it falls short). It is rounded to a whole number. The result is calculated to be 13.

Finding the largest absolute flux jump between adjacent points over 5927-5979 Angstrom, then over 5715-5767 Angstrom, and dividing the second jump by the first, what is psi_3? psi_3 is 1.3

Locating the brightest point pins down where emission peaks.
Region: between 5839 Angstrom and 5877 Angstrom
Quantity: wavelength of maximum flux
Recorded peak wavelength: 5842.0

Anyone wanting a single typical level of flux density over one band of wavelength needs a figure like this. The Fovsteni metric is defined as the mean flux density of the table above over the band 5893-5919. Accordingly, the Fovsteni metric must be 31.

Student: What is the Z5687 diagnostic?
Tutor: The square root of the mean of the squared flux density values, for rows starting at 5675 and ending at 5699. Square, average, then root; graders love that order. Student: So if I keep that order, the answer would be 48.0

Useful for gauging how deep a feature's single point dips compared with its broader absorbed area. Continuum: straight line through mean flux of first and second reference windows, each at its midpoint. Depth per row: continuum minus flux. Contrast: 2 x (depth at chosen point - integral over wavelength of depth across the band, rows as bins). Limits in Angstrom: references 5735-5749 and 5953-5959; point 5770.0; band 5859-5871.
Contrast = -109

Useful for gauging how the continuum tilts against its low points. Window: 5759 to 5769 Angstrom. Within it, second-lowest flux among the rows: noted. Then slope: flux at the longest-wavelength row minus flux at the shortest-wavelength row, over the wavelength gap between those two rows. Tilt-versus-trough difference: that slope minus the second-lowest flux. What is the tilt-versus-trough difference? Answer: -51.4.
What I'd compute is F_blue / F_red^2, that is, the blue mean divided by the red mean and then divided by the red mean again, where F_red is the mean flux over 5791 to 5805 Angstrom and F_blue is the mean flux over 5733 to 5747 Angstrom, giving 0.014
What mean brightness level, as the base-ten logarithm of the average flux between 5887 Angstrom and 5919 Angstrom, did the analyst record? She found 1.47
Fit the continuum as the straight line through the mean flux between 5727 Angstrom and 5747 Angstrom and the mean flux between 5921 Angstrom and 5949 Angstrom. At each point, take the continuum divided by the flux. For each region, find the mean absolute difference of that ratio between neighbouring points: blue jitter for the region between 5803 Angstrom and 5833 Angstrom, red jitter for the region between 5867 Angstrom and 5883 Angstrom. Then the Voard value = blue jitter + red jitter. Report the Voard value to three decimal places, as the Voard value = 0.052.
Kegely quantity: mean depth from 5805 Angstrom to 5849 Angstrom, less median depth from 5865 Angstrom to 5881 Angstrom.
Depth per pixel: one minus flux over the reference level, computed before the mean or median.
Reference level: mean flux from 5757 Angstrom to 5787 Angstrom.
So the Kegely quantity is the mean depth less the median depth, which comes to -0.30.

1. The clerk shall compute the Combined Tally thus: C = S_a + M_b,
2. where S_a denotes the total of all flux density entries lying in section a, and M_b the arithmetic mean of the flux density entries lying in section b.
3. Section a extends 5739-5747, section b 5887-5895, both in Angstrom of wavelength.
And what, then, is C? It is 250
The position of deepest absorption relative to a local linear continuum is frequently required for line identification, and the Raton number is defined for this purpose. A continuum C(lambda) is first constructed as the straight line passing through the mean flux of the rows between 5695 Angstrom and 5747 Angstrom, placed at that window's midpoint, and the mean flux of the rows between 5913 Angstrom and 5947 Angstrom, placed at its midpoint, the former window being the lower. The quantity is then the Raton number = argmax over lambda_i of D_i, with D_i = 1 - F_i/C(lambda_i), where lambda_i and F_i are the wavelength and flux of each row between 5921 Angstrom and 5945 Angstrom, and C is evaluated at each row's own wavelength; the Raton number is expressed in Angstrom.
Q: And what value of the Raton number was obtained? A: 5926.0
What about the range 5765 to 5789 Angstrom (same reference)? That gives 5766.0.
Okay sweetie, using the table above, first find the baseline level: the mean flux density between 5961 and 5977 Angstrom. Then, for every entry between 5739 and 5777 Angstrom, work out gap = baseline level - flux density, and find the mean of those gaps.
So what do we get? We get -16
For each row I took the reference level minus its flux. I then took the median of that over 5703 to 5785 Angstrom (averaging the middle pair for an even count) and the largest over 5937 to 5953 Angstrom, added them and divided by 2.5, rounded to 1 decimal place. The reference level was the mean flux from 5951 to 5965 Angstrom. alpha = -5.8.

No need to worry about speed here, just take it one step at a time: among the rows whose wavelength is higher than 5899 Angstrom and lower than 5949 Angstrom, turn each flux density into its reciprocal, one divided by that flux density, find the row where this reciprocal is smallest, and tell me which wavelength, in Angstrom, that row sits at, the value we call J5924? 5944.0 Angstrom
